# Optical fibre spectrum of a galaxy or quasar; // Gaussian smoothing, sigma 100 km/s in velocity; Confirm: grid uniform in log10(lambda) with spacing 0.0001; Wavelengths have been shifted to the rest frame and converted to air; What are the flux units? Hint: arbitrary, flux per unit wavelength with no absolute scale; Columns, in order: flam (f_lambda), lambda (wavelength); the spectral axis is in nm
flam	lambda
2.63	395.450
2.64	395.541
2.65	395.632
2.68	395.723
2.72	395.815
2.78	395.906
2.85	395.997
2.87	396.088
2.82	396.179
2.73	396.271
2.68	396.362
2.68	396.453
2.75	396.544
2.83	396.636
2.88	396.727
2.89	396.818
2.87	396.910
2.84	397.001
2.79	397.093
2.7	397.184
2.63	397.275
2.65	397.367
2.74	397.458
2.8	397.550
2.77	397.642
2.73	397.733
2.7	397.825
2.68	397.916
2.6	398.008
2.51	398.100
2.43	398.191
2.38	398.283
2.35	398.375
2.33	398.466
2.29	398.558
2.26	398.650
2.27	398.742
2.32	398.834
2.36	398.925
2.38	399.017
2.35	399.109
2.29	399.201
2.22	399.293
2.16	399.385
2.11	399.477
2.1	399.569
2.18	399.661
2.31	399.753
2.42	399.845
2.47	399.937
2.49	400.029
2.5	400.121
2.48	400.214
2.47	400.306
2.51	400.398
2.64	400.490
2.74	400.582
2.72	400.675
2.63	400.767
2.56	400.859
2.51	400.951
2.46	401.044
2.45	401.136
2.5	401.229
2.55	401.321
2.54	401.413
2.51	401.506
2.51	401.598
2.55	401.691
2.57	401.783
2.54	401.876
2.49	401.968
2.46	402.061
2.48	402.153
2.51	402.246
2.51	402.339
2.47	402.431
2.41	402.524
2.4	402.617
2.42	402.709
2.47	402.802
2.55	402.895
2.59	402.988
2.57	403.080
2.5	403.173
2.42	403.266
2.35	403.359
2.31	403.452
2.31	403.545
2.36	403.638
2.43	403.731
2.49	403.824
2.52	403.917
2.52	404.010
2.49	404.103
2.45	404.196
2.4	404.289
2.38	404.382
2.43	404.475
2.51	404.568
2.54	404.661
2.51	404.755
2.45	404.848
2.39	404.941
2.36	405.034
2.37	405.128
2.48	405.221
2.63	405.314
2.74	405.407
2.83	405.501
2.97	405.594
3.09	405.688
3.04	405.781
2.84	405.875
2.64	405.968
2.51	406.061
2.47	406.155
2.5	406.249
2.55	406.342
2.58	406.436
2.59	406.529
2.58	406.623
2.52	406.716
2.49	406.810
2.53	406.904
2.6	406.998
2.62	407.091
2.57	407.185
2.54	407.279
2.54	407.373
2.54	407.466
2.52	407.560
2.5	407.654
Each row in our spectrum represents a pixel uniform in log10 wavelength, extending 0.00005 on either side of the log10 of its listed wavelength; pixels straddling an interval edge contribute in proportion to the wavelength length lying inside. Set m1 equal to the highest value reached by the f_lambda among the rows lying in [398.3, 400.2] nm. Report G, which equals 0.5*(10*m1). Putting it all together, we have 12.5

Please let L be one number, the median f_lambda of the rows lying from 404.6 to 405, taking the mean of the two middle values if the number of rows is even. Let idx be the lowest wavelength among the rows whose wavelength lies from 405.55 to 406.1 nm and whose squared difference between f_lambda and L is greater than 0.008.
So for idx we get 405.594 nm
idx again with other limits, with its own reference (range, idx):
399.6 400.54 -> 399.661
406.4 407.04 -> 406.436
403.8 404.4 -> 404.382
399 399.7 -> 399.017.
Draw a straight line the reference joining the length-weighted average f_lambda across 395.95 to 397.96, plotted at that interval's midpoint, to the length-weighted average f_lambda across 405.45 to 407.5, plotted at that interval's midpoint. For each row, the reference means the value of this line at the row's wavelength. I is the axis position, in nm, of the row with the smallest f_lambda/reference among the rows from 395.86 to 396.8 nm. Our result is 396.362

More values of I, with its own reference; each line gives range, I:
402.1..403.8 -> 403.452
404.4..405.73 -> 405.034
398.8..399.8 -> 399.569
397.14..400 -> 399.569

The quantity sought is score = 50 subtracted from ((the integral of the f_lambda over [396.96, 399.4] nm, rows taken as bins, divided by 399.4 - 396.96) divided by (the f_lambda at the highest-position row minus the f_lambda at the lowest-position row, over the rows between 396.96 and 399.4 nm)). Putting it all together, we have -54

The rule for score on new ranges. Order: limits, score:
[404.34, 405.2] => -294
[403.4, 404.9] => -33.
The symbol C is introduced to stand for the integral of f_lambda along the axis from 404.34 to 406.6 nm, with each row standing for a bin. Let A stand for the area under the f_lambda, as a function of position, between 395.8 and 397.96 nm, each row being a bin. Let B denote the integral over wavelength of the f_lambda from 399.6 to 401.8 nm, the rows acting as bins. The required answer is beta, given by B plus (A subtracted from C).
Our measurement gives 5.42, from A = 5.98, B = 5.52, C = 5.88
